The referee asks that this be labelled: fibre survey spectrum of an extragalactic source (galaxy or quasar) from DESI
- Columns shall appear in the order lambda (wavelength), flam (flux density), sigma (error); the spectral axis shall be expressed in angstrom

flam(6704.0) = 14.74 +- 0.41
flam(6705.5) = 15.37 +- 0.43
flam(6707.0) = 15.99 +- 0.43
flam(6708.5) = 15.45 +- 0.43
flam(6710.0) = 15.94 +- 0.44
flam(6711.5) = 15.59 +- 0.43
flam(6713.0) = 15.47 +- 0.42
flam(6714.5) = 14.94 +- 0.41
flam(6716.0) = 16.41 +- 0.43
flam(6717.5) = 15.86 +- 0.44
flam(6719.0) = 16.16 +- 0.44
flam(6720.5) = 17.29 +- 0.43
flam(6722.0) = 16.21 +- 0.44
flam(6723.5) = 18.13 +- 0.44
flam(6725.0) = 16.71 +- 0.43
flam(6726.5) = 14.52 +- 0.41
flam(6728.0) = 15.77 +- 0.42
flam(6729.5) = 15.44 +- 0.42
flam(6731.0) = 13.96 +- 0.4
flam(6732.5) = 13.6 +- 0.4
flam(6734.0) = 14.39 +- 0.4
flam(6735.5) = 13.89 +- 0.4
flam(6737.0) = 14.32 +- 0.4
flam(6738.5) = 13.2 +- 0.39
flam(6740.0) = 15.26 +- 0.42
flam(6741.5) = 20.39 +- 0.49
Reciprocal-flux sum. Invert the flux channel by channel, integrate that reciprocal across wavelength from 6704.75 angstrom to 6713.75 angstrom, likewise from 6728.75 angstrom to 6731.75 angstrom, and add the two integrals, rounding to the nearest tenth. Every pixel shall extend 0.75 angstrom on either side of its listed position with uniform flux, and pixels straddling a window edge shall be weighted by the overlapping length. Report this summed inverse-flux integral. 0.8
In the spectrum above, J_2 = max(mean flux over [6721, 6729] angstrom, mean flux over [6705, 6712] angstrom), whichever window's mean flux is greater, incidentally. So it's 16.3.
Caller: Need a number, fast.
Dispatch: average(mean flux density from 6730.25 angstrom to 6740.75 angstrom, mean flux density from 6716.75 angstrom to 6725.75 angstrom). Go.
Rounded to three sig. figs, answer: 15.4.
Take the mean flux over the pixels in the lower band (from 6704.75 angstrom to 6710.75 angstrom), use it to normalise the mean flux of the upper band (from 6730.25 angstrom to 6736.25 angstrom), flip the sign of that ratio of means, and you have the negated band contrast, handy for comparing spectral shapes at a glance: -0.89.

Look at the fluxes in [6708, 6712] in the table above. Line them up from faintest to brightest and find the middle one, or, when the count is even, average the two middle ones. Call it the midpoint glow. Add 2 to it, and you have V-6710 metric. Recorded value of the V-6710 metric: 17.6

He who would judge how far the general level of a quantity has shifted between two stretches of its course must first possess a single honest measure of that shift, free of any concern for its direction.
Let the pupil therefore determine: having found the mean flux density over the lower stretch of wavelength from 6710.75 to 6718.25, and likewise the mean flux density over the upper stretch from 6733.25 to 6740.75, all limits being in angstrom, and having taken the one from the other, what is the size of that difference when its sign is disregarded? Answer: 1.4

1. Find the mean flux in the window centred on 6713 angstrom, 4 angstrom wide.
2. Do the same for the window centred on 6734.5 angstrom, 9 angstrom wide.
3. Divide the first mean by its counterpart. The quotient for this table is 1.10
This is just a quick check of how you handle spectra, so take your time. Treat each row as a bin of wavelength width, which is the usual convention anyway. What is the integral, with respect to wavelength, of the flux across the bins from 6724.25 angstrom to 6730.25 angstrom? 94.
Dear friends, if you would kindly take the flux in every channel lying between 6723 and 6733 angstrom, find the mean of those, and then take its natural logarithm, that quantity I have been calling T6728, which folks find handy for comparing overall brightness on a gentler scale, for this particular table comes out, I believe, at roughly 2.74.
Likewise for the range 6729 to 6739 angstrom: 2.65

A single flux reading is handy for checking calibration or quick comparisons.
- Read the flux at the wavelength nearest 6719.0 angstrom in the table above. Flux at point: 16.16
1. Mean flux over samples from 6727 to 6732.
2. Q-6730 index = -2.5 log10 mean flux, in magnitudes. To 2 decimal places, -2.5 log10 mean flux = -2.94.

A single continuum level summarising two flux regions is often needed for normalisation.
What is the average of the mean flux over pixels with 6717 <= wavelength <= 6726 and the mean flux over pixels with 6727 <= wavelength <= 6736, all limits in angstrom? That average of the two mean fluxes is 15.6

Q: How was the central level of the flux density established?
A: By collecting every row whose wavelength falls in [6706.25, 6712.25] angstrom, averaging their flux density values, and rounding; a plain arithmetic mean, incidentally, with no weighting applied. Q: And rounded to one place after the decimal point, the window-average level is 15.7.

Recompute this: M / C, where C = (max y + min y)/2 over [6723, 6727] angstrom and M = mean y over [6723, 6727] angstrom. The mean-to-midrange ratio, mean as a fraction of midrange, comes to 1.01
